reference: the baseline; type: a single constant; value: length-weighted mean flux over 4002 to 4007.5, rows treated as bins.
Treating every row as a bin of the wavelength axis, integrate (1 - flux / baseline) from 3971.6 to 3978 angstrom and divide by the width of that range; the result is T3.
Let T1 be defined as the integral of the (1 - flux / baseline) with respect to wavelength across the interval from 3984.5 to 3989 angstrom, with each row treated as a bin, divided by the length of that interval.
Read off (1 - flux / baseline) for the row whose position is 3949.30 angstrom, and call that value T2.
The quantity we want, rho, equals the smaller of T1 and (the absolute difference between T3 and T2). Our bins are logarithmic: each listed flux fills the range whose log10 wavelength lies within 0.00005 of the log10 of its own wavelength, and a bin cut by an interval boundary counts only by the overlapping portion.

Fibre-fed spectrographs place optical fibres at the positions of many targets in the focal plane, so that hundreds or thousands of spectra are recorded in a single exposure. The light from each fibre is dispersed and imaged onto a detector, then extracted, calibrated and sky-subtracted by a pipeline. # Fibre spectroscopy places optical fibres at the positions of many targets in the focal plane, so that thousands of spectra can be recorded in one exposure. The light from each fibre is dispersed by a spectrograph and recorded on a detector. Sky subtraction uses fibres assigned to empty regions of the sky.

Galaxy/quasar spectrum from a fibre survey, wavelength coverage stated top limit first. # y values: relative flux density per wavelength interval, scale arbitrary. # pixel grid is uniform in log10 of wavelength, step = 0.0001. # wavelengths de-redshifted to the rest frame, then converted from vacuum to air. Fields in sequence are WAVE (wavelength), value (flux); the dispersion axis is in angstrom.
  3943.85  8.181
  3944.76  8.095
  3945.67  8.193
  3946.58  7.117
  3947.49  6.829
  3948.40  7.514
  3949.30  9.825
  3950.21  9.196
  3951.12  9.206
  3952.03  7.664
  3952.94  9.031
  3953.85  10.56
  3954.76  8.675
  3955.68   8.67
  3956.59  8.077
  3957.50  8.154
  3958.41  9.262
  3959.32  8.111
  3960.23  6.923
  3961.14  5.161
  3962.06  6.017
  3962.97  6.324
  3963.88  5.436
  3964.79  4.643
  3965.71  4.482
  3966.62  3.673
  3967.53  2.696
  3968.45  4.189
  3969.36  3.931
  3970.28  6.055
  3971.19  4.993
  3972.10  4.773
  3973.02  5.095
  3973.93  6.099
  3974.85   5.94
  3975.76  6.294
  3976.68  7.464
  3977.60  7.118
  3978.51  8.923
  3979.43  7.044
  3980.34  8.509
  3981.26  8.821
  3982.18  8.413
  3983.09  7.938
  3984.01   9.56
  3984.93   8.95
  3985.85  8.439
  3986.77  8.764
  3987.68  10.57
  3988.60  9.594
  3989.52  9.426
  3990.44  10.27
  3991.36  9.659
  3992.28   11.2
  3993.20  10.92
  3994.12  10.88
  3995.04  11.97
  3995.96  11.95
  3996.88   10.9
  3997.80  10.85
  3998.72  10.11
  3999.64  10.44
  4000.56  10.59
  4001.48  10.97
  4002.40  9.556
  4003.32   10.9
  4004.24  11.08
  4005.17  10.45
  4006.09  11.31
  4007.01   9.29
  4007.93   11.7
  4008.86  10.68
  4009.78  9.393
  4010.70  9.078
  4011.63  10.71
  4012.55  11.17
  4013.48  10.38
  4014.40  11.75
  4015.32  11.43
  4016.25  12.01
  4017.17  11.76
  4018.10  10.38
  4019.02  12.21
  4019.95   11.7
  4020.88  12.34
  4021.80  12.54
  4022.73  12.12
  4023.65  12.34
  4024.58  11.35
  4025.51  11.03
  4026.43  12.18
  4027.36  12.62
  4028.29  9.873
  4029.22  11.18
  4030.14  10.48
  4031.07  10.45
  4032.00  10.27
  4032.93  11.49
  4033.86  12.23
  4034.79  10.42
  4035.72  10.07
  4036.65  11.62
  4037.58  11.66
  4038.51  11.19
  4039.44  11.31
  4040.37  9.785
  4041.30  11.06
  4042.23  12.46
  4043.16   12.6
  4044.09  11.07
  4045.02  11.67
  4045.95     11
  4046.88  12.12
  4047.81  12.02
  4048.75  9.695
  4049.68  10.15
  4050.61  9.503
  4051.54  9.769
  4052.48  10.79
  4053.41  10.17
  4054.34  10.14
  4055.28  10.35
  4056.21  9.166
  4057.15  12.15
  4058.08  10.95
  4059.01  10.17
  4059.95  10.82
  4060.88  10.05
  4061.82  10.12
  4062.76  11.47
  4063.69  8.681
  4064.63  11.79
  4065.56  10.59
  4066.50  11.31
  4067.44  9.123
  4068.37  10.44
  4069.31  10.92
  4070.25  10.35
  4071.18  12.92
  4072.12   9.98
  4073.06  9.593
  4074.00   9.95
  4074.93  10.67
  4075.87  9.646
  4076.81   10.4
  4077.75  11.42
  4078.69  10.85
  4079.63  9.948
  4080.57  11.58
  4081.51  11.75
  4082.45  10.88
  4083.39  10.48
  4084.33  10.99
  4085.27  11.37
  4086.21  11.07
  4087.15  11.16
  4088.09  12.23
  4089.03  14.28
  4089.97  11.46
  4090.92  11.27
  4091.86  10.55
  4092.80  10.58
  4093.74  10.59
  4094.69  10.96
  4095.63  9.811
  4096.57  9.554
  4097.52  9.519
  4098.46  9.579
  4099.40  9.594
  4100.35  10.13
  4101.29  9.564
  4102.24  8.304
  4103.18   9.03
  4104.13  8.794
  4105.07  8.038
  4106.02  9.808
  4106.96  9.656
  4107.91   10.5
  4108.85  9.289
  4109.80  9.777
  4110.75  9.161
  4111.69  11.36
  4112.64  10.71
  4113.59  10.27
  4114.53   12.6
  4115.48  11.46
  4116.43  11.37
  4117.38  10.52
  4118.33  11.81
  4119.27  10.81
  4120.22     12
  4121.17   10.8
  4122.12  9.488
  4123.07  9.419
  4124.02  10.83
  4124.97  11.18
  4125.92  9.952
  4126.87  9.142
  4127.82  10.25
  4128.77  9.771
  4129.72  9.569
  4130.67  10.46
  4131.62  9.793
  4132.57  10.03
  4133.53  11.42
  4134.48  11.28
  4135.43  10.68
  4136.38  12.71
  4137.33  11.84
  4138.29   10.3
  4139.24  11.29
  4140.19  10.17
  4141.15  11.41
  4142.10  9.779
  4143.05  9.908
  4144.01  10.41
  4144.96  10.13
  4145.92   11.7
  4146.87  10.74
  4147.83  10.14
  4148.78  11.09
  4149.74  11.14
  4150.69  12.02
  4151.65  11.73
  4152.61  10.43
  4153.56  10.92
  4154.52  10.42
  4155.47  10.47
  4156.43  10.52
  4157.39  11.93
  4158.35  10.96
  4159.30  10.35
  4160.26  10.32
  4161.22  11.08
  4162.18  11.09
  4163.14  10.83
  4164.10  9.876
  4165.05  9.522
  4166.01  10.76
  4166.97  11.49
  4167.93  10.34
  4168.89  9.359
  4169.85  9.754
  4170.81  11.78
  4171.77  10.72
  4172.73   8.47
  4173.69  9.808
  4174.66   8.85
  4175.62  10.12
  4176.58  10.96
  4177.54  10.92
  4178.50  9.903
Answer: 0.11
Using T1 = 0.114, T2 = 0.06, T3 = 0.42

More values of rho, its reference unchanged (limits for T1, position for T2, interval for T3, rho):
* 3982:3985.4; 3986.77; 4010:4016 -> 0.16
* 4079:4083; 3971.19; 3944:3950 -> -0.05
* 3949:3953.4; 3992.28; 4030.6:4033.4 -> 0.04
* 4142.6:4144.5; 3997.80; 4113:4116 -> 0.03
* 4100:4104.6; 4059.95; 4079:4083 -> 0.02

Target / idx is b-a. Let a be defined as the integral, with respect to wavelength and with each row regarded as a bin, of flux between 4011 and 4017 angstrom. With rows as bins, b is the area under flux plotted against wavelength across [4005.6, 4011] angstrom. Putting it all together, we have -12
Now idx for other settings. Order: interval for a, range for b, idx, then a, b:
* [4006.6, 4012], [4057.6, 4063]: 2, 54.7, 57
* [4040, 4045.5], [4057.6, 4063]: -6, 63.1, 57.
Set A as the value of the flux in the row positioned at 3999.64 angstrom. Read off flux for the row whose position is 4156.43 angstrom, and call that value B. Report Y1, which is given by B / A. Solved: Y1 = 1.008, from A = 10.44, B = 10.52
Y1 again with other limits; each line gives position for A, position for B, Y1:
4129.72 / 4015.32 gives 1.194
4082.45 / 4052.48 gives 0.992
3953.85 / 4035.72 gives 0.954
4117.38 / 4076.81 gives 0.989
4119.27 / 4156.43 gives 0.973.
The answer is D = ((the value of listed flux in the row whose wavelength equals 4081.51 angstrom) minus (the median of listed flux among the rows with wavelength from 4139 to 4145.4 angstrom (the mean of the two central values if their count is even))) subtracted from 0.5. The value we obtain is -1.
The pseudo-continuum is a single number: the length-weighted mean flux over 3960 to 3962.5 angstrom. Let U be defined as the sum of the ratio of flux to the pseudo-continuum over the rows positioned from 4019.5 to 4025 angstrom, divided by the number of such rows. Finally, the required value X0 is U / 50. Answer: 0.0406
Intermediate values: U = 2.0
